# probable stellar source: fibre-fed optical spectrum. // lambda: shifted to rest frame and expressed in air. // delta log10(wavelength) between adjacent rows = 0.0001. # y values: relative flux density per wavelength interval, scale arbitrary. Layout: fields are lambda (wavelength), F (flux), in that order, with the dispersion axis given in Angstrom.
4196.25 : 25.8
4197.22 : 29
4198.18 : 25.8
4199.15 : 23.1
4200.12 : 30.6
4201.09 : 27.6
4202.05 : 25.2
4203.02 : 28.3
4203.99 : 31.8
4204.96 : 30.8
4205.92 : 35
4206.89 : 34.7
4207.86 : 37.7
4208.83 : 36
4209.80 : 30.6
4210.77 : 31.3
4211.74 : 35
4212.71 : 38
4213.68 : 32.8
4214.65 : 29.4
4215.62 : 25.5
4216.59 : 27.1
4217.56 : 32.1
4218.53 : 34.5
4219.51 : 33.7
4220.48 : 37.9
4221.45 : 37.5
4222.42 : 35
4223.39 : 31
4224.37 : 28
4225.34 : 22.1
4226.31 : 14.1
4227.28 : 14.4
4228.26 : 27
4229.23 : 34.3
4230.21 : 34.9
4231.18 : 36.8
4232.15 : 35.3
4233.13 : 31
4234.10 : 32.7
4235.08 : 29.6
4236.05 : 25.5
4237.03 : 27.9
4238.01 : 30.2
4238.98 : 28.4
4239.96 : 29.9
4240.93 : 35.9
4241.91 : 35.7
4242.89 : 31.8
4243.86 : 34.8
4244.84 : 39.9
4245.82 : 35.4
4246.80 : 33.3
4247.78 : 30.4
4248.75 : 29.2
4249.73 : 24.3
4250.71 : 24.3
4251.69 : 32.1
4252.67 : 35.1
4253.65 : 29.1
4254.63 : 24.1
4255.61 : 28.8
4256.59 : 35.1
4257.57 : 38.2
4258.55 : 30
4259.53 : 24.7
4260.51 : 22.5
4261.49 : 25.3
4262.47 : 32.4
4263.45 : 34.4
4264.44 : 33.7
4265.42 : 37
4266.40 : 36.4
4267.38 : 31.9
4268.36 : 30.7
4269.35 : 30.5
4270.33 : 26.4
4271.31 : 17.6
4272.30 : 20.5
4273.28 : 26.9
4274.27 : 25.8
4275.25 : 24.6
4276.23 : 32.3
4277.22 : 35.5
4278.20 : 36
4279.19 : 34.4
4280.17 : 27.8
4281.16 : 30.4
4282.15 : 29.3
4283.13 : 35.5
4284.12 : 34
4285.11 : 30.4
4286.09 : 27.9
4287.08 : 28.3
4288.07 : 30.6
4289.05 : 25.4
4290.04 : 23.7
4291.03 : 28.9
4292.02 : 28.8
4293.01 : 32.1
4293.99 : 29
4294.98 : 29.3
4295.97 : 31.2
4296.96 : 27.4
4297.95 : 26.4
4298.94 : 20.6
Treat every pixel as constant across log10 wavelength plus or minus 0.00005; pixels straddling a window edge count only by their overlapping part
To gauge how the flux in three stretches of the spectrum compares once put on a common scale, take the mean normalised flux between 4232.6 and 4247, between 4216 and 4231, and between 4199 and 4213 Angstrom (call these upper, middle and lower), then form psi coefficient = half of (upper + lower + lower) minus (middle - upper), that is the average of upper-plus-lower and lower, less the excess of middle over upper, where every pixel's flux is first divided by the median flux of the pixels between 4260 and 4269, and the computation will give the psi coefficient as 1.55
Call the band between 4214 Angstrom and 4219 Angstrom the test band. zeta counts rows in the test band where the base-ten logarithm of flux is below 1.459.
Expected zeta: 2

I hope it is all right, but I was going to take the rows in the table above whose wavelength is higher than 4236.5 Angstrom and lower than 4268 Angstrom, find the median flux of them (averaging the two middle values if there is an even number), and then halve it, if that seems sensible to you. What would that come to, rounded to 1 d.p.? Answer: 15.9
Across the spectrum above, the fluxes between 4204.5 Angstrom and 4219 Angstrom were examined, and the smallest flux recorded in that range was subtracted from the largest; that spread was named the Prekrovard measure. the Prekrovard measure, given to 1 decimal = 12.5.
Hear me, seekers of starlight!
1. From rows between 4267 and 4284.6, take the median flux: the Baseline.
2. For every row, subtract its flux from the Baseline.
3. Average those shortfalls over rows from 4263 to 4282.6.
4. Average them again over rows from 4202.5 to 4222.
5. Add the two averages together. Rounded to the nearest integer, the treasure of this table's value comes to -2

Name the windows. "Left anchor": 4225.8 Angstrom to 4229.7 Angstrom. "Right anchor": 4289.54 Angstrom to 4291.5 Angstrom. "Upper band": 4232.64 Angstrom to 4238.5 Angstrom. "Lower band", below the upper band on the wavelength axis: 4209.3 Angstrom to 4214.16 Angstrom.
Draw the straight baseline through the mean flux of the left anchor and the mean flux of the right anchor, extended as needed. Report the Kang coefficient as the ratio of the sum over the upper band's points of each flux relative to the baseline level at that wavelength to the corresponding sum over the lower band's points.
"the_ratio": 1.0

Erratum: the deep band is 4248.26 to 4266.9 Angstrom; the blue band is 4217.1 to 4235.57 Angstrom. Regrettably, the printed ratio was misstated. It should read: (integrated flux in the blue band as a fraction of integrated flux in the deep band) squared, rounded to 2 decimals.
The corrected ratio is 1.00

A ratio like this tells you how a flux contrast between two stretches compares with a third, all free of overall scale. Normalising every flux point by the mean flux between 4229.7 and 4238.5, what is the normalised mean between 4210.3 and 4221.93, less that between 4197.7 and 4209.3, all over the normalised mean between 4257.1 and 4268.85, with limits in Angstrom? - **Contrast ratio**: 0.075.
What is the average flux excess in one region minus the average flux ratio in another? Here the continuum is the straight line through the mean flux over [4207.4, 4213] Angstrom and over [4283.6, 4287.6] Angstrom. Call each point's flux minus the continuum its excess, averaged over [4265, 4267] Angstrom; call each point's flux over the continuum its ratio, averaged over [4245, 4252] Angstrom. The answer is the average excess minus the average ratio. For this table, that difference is 4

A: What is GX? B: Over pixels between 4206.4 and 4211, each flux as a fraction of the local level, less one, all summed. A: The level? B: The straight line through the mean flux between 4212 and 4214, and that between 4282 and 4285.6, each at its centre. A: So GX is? -0.2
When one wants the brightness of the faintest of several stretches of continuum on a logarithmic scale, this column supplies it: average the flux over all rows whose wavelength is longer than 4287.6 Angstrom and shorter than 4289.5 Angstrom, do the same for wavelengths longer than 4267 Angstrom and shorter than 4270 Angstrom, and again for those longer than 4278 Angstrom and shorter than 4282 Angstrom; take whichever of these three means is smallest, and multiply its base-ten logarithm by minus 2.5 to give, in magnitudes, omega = -3.62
